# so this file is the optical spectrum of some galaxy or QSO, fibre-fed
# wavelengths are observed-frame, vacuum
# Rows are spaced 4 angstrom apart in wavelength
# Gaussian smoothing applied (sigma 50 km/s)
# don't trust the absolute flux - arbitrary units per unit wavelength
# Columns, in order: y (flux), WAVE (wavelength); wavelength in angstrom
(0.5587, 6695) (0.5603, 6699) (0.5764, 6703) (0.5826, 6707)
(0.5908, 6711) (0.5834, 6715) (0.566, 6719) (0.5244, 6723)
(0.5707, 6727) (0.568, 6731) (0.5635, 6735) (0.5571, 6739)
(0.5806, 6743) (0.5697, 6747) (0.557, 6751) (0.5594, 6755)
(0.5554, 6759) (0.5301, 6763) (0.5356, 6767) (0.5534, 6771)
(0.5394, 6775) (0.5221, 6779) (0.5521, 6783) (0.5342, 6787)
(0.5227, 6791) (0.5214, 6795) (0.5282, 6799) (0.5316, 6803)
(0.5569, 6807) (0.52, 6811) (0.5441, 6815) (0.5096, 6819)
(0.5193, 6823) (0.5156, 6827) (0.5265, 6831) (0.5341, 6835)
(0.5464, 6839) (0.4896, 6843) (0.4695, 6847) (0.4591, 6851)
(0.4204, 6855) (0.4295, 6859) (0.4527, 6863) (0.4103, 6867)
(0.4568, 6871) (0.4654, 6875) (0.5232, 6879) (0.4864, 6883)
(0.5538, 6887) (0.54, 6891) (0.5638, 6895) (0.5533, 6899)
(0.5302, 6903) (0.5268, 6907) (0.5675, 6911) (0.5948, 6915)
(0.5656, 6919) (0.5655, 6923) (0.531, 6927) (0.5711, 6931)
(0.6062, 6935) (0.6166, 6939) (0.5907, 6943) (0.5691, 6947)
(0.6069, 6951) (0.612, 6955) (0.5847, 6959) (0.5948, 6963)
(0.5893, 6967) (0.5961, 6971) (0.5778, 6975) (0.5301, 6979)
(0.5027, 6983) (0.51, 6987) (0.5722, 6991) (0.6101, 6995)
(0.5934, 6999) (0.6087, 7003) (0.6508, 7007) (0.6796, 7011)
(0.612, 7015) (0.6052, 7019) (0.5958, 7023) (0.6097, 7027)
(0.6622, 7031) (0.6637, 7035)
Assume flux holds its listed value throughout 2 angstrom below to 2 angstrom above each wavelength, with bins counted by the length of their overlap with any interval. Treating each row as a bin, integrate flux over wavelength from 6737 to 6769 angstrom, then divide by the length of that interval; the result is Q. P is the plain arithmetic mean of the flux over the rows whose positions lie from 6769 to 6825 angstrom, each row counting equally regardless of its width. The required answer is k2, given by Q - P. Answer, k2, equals 0.02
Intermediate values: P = 0.53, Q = 0.556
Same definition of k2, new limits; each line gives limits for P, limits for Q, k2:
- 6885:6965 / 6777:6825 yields -0.04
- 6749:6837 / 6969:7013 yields 0.05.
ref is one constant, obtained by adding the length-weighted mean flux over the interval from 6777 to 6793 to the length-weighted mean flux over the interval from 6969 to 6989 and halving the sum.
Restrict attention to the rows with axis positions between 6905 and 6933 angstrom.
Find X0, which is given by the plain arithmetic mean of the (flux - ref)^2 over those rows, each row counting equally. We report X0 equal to 0.0010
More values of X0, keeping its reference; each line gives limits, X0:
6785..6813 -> 0.0002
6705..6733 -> 0.0014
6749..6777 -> 0.0002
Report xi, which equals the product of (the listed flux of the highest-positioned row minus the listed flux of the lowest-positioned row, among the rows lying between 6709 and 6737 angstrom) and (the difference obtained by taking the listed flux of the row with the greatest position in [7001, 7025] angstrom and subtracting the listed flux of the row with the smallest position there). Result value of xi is 0.000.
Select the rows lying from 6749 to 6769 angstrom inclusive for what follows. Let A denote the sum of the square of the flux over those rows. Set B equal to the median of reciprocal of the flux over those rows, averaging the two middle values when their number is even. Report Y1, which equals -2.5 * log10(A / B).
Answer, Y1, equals 0.2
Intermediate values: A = 1.50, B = 1.80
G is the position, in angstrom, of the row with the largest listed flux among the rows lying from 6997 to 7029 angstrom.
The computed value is 7011 angstrom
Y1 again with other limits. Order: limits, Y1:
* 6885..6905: 0.2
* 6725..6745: 0.1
